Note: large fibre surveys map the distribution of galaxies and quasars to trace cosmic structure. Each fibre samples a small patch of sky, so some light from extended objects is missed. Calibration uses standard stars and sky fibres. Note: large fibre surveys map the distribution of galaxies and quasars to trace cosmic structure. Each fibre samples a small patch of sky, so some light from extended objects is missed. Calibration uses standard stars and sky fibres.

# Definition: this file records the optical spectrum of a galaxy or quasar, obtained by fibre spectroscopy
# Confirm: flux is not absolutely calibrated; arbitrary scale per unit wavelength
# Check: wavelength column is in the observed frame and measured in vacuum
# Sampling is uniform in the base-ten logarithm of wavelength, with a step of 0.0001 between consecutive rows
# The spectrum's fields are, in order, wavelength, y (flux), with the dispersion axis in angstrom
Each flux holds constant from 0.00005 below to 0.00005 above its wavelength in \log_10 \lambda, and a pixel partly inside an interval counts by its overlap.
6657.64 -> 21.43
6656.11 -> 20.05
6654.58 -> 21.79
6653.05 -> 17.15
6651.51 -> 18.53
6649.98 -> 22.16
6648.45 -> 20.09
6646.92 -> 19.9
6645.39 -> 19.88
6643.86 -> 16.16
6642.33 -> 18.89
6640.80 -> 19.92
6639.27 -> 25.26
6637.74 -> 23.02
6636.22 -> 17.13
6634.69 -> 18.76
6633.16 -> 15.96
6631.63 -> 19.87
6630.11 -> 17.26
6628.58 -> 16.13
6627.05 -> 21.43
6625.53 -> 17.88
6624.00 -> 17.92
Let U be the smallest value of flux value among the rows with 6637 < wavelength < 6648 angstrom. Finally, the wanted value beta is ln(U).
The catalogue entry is 2.78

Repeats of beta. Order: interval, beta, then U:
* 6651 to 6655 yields 2.84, 17.15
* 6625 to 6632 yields 2.78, 16.13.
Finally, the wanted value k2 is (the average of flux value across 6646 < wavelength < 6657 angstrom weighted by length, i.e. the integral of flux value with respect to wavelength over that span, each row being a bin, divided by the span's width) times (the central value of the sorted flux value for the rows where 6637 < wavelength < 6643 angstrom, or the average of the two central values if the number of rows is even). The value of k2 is 429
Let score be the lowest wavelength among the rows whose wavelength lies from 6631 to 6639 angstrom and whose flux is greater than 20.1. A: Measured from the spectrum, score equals 6637.74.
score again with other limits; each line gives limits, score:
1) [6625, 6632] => 6627.05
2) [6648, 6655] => 6649.98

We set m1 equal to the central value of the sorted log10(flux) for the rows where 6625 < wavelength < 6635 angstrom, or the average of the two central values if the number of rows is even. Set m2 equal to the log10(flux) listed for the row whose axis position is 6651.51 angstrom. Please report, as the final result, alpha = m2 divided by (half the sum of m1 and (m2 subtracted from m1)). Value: 2.05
